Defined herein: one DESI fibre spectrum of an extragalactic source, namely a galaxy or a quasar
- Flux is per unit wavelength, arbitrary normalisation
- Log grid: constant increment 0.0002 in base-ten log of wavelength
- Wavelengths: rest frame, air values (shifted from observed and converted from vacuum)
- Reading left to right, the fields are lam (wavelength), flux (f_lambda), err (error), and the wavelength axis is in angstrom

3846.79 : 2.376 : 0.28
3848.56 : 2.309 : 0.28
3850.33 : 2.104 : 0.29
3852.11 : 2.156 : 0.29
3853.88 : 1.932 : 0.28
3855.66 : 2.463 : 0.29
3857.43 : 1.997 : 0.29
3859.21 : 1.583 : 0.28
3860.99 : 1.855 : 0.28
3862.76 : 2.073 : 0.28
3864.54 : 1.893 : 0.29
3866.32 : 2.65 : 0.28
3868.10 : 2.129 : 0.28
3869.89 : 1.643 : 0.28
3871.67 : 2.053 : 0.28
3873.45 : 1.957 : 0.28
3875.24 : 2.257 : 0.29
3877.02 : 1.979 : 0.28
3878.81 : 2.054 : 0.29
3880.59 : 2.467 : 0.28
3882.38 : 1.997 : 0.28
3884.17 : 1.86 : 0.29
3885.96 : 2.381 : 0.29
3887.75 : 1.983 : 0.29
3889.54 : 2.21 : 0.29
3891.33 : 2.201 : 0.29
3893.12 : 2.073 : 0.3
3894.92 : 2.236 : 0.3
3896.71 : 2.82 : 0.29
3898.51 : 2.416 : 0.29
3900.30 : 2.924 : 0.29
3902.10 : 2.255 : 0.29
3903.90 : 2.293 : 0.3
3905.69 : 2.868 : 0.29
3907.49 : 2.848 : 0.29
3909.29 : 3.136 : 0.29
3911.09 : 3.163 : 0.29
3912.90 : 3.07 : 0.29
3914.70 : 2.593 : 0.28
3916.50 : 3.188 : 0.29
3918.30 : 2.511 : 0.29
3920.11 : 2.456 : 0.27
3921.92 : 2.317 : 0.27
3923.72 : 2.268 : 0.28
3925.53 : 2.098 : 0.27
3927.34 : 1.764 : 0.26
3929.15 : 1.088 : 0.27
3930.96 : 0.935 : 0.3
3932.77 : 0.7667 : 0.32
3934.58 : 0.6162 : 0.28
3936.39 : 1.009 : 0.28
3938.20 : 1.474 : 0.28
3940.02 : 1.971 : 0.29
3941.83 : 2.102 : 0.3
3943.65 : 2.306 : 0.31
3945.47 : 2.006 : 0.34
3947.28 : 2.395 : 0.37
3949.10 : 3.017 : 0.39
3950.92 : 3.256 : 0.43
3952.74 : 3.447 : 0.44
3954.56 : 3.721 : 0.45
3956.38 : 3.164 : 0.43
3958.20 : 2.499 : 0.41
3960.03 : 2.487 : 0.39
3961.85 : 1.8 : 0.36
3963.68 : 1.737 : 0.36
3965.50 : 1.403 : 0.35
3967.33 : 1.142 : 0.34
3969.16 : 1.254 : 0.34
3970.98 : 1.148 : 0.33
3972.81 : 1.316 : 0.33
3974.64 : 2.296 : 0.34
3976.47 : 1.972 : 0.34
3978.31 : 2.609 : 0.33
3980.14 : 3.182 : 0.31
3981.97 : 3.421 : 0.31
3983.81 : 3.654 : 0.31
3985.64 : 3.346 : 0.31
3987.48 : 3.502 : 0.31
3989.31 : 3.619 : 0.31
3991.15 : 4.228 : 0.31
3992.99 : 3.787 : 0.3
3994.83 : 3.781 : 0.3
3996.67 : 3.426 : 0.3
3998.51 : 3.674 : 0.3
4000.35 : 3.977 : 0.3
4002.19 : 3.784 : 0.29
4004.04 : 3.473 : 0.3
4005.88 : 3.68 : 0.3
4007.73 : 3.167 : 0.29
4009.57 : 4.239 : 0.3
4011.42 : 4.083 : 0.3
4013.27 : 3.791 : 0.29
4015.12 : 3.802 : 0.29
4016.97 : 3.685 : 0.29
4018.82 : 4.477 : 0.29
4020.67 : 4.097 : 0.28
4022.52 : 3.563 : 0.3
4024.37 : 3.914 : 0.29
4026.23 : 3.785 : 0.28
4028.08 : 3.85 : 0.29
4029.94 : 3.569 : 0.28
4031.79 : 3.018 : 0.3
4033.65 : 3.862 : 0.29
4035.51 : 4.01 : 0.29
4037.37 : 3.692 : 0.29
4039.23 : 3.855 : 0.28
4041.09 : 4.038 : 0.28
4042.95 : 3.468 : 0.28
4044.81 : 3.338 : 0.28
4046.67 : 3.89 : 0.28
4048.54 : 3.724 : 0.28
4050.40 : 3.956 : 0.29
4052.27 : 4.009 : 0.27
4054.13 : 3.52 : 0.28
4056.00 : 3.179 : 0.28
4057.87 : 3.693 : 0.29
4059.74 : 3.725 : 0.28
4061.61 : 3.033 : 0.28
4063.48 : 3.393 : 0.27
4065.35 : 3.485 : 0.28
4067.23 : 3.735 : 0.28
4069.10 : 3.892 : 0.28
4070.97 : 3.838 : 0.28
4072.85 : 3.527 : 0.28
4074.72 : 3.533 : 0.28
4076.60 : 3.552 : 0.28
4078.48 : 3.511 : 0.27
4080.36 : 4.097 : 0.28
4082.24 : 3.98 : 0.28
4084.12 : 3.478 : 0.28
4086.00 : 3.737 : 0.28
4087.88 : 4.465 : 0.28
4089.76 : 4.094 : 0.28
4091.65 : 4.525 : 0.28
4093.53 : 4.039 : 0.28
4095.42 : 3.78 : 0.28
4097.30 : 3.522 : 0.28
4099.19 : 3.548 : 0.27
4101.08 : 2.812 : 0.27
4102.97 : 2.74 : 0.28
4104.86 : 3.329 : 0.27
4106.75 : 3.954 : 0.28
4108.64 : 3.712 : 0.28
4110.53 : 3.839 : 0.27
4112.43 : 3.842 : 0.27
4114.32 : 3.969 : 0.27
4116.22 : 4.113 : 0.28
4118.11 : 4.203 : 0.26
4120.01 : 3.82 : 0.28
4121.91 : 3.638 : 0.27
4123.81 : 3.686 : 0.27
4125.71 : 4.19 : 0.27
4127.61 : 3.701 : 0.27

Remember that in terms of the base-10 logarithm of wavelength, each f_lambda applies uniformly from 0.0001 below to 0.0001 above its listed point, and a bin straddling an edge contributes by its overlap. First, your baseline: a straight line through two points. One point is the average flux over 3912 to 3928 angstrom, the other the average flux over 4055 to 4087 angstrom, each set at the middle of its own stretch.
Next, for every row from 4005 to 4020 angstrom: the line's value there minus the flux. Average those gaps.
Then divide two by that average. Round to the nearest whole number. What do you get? -3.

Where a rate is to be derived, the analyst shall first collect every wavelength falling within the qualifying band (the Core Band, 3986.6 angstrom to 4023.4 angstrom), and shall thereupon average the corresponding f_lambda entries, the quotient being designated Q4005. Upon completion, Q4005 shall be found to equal 3.79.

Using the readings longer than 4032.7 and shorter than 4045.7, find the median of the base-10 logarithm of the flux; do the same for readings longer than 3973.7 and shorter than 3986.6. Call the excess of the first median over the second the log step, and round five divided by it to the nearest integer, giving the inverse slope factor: 60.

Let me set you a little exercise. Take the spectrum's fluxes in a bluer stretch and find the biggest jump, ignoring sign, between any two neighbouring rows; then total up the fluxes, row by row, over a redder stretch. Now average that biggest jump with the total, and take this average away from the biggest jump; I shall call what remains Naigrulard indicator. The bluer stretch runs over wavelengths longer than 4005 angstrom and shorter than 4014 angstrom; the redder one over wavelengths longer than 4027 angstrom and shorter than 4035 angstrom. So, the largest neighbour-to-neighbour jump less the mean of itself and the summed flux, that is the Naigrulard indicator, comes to -6.6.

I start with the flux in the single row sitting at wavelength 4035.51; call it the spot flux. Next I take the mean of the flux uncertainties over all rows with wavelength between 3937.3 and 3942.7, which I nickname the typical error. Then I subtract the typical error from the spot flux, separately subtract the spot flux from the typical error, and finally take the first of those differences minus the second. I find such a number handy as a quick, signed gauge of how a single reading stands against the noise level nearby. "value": 7.44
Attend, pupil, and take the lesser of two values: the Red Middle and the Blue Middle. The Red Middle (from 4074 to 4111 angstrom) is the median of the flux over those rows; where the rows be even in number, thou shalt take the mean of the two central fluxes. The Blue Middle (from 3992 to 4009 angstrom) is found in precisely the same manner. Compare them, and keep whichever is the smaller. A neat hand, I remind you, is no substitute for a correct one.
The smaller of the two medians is 3.7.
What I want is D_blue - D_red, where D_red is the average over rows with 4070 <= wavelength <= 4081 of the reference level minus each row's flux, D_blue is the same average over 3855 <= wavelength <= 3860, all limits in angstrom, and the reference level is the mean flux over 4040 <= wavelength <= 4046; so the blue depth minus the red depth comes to 1.7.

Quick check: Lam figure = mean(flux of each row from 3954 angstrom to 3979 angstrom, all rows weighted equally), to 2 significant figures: 2.0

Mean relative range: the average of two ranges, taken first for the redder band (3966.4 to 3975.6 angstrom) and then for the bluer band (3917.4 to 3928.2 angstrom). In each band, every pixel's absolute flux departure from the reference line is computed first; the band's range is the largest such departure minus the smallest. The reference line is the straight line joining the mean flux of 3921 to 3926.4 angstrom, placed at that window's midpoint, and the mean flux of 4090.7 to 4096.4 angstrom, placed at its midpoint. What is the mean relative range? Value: 0.79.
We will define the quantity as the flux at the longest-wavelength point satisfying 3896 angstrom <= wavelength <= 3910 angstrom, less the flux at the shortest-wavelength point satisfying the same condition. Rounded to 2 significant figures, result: 0.32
